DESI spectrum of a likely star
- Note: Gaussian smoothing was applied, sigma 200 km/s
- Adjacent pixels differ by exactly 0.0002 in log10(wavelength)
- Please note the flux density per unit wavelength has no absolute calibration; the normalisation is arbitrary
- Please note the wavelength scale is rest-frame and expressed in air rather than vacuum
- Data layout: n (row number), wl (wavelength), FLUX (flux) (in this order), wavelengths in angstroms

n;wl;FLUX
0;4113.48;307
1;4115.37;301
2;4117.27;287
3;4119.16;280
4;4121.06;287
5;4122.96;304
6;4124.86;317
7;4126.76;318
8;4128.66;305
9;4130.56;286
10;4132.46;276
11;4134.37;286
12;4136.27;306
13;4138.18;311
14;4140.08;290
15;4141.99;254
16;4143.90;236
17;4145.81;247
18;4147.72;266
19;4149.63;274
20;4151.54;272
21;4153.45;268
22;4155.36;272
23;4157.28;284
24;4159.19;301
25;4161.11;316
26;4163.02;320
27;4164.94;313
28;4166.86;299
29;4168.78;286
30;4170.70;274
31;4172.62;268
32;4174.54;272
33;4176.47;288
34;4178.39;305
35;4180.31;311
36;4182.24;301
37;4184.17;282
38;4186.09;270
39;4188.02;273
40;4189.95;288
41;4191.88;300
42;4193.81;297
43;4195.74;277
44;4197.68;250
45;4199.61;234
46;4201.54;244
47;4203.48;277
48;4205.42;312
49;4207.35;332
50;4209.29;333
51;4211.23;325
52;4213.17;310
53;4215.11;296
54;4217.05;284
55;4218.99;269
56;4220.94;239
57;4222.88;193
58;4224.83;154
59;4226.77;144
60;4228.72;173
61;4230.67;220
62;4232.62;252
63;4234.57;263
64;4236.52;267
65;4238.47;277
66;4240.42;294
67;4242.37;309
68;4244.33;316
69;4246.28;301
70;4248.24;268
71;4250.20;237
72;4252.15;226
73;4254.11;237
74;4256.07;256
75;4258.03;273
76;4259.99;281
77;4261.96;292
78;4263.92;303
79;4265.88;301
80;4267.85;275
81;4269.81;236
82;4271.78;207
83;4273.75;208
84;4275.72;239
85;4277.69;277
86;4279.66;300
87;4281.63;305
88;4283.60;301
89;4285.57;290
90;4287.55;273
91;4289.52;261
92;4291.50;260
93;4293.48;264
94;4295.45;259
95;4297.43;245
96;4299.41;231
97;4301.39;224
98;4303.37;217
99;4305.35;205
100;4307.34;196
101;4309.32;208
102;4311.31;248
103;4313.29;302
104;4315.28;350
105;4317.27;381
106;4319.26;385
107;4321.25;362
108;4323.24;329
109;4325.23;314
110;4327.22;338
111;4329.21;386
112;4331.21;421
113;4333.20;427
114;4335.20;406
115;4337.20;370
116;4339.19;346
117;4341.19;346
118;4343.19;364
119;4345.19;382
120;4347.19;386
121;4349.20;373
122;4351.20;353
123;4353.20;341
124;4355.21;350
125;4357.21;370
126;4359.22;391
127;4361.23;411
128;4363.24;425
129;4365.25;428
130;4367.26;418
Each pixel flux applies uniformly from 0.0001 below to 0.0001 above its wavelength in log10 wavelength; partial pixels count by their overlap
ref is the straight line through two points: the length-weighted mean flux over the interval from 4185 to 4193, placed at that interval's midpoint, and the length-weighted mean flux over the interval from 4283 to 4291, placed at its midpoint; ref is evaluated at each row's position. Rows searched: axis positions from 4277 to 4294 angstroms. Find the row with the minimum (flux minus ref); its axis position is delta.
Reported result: 4291.50 angstroms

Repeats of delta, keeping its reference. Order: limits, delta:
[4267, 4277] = 4271.78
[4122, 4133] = 4132.46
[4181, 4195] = 4186.09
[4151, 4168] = 4153.45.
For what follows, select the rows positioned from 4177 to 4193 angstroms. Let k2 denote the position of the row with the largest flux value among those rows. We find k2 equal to 4180.31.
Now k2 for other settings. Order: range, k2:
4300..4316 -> 4315.28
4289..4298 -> 4293.48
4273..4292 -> 4281.63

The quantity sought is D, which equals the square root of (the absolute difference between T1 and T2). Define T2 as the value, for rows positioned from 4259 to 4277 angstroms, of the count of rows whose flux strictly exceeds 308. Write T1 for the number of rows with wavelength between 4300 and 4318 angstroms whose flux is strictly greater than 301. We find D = 1.7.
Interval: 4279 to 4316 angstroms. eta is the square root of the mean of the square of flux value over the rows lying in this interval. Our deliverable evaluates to 263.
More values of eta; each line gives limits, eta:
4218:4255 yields 249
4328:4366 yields 384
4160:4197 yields 292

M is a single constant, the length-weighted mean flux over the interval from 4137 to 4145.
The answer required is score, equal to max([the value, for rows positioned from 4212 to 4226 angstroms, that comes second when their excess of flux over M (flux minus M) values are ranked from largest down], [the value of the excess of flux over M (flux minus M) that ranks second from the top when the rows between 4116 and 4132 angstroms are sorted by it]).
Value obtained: 44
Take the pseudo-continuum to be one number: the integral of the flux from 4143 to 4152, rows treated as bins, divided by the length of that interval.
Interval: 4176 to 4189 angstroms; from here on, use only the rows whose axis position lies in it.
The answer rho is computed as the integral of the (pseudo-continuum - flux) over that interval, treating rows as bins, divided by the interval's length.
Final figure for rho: -32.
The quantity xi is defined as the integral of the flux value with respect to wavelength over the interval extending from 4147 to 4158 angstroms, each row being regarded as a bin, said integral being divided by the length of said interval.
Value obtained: 273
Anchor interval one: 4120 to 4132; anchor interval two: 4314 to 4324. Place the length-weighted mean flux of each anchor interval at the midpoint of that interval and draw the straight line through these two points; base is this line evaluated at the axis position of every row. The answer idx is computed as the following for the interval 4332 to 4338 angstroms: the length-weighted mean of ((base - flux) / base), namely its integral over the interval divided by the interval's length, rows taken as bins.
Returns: -0.10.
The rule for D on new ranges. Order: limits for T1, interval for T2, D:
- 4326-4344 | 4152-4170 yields 2.4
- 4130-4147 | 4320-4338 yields 2.6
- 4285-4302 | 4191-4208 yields 1.4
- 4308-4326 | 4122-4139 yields 2.0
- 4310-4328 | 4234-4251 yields 2.4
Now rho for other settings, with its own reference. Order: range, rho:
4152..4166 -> -37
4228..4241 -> 9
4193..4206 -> -10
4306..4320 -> -33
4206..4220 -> -49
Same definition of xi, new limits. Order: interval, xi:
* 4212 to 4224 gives 265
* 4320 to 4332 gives 358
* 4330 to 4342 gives 387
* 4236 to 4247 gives 295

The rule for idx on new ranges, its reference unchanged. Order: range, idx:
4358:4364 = -0.09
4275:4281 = 0.21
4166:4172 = 0.09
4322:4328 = 0.09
